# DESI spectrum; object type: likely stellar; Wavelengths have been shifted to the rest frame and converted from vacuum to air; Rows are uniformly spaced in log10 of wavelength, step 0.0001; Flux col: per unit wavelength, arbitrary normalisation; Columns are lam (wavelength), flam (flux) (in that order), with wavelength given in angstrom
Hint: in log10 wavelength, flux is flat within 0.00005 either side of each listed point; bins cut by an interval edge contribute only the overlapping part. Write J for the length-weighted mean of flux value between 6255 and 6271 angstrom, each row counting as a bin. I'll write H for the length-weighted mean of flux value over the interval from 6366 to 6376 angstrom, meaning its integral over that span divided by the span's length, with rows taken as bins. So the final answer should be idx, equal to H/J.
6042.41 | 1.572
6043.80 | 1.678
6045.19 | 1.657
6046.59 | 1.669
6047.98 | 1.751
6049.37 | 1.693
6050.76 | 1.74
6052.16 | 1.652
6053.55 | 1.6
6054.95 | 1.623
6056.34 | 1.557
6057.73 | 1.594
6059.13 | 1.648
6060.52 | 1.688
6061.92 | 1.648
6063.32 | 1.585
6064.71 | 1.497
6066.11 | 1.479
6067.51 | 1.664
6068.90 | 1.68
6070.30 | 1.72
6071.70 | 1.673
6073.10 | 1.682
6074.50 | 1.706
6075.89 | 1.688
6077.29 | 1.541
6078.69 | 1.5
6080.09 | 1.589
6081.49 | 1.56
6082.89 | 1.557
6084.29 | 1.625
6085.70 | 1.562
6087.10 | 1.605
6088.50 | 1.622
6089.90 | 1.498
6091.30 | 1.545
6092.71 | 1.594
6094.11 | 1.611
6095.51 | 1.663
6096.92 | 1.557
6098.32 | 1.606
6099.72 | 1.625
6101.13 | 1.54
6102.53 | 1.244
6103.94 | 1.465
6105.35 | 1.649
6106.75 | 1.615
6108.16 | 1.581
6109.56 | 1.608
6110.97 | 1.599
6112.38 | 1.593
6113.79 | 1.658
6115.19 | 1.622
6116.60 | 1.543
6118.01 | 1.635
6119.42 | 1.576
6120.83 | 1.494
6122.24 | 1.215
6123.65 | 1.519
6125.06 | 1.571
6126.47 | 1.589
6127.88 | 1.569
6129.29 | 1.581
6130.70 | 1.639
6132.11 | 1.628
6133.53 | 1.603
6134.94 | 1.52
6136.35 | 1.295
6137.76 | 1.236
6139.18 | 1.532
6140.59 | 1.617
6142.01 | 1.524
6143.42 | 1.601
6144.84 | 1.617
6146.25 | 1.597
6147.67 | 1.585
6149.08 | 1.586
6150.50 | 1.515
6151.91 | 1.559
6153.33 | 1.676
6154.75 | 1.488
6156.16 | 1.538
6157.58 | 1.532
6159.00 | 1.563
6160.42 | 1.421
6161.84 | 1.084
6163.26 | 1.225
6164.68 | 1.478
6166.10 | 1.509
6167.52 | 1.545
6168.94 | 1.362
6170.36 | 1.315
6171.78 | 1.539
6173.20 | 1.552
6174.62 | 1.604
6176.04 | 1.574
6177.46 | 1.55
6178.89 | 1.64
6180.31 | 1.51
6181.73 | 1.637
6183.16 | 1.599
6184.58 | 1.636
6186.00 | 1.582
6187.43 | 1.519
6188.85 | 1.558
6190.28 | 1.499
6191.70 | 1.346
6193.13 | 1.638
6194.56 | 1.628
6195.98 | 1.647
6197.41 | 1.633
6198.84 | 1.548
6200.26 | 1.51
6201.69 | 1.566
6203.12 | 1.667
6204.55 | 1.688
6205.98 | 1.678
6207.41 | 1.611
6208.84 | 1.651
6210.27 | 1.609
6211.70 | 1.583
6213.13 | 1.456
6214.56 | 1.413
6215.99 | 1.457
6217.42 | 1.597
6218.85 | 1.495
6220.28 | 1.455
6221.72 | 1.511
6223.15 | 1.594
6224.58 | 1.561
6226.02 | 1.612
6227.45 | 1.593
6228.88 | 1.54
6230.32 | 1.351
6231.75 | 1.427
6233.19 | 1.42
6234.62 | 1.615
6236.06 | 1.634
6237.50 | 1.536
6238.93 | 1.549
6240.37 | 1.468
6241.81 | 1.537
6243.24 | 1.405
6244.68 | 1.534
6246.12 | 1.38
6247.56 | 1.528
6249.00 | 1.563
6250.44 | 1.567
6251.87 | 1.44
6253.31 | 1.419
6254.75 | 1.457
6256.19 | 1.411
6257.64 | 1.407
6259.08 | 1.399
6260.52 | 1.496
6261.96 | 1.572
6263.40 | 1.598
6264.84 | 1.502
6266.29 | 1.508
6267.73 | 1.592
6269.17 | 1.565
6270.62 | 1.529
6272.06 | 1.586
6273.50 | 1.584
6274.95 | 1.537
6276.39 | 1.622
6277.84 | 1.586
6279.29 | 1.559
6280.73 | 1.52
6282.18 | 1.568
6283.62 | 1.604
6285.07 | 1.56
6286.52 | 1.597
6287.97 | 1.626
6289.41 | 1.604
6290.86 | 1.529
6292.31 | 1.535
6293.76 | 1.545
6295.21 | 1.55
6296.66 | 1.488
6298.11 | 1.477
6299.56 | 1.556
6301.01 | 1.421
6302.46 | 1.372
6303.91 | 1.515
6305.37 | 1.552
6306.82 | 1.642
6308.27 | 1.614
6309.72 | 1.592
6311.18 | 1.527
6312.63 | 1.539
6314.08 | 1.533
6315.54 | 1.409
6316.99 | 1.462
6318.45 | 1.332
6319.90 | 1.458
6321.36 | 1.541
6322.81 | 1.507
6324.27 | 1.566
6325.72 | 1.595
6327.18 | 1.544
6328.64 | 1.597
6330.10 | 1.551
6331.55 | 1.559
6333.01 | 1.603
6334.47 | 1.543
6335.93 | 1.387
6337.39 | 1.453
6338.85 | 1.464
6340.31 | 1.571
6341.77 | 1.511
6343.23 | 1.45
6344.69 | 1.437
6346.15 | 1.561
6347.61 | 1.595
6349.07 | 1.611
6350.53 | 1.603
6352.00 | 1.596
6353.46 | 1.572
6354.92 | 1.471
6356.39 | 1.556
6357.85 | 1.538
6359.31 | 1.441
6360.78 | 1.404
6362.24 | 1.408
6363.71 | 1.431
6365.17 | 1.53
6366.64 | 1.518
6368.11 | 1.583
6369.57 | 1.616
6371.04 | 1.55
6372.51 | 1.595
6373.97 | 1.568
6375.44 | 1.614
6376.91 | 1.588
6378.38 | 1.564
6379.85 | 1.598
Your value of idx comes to 1.05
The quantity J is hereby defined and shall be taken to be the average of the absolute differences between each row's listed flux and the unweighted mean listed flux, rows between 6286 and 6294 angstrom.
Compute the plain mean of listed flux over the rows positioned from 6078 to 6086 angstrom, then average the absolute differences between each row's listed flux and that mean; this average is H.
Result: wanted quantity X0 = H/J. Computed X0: 0.76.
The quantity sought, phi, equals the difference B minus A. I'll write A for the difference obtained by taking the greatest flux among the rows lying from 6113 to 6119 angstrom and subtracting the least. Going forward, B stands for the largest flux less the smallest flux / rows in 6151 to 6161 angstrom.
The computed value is 0.140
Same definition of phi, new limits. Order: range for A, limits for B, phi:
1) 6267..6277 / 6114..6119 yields -0.001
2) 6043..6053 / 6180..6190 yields 0.028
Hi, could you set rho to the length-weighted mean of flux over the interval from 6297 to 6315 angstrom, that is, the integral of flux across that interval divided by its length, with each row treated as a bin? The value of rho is 1.53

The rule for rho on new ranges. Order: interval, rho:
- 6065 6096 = 1.61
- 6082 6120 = 1.58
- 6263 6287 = 1.56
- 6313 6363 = 1.51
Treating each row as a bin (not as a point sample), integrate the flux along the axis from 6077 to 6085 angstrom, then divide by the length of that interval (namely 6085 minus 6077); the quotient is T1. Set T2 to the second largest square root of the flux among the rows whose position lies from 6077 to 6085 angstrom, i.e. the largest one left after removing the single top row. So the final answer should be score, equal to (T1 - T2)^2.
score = 0.091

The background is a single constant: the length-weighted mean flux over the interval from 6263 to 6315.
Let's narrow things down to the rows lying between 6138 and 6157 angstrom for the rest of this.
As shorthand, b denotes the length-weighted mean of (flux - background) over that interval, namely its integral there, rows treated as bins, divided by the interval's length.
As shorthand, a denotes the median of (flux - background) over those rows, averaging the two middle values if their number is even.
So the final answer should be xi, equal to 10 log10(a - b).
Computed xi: -16.7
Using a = 0.0350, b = 0.013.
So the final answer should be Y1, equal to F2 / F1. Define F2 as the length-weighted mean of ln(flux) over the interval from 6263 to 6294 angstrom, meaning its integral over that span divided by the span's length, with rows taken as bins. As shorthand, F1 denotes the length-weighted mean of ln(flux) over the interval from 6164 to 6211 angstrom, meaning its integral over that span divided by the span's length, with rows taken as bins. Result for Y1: 1.01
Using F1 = 0.446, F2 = 0.45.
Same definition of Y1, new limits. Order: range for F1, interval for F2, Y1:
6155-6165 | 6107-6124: 1.32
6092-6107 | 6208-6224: 0.96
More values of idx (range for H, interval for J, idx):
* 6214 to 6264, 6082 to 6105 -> 0.96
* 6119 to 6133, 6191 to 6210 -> 0.96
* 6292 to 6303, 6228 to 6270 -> 1.00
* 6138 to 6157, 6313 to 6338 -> 1.04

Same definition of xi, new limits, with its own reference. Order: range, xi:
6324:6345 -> -16.7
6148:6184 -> -14.7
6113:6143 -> -14.1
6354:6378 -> -17.6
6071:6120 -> -19.1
